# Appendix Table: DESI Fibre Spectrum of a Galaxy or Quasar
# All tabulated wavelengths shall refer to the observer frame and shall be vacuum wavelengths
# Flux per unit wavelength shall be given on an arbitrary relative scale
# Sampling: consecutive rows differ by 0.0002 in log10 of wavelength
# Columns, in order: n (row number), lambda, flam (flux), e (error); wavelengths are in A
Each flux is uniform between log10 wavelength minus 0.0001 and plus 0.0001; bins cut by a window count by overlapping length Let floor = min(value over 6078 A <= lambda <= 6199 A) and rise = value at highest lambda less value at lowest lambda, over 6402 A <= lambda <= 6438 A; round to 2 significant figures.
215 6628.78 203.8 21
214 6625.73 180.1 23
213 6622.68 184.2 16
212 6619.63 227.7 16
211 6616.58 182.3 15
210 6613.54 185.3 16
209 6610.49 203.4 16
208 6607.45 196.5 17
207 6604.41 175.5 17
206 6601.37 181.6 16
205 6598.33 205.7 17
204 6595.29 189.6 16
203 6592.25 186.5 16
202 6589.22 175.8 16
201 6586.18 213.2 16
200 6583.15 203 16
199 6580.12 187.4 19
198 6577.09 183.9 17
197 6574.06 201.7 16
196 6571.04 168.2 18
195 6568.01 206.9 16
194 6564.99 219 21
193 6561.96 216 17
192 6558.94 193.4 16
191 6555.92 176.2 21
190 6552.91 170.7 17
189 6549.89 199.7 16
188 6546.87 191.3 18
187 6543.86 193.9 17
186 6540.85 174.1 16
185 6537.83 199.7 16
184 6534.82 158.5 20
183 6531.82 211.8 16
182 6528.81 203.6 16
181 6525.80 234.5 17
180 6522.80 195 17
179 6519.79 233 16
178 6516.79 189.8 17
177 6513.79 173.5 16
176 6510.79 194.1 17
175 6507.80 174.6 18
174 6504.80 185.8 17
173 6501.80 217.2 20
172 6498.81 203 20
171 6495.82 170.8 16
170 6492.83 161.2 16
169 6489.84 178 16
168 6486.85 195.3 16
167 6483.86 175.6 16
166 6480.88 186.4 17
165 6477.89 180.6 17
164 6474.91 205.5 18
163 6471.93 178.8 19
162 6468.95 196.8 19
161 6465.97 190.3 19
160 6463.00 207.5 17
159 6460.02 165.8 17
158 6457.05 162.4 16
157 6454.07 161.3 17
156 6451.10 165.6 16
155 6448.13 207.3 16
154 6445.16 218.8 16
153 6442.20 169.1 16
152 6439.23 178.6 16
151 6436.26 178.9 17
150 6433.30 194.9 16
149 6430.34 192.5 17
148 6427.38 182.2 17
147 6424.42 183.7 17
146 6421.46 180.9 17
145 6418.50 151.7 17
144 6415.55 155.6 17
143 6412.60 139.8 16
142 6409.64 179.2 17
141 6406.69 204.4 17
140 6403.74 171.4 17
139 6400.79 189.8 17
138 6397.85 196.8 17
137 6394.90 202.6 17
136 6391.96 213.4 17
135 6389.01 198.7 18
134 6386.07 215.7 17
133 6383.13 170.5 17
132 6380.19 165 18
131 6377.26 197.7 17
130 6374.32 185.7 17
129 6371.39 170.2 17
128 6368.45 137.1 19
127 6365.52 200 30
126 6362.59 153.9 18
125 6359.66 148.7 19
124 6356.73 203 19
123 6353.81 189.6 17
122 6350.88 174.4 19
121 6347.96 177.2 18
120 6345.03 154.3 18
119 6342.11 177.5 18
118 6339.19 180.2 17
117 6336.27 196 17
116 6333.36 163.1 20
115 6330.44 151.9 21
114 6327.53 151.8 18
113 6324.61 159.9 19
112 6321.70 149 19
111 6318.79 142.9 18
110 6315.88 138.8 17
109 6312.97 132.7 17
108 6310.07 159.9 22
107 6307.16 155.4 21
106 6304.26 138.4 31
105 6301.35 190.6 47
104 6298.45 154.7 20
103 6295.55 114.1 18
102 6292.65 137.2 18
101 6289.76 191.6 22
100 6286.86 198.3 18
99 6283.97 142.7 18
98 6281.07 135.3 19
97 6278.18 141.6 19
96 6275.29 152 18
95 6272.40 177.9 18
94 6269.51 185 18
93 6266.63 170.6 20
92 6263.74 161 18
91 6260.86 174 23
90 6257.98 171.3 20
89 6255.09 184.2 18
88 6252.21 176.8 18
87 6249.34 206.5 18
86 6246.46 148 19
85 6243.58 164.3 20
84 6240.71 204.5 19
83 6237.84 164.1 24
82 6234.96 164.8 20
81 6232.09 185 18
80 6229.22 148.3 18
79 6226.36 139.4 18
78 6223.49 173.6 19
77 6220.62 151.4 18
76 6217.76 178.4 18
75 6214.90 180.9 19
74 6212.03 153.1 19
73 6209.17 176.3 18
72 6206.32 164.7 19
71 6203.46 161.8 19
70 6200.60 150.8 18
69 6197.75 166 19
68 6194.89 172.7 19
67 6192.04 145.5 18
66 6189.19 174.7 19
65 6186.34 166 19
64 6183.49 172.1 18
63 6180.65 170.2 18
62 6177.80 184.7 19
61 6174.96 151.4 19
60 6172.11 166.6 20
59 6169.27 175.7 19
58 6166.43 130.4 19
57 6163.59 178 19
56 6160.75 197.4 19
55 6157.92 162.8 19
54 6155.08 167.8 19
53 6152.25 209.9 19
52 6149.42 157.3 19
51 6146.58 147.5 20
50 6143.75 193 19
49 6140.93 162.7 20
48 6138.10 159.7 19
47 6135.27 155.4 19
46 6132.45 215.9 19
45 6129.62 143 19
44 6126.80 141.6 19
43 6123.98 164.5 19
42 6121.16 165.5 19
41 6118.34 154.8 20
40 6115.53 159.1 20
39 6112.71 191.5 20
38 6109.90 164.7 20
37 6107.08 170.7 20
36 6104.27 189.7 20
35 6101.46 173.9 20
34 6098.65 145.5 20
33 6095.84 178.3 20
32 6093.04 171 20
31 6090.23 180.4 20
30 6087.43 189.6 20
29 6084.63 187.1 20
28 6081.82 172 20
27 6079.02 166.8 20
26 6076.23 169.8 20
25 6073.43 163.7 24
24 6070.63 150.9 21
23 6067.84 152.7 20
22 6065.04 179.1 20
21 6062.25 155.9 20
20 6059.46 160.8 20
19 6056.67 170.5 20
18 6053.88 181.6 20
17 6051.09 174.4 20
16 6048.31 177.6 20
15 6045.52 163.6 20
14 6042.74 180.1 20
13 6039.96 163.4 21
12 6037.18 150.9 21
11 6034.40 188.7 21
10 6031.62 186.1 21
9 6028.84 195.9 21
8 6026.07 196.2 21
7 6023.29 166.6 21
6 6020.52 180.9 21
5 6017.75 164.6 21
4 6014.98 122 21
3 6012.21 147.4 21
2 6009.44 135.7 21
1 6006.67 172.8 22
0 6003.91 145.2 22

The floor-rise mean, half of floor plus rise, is 69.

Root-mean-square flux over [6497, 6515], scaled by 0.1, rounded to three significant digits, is 19.2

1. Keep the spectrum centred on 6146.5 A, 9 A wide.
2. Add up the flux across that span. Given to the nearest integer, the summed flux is 498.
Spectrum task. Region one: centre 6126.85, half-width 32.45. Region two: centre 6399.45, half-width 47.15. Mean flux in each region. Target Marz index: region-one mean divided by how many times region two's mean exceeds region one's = 156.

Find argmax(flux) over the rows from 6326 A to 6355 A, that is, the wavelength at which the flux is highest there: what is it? 6336.27 A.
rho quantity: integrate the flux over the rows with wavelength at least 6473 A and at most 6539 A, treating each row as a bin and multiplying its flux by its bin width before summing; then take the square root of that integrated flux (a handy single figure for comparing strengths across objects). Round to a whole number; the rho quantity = 113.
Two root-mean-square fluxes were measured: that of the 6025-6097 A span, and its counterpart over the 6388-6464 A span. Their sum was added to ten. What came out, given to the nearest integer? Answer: 368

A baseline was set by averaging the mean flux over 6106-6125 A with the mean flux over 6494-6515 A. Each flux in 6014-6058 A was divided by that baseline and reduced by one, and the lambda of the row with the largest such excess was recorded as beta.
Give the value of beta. 6026.07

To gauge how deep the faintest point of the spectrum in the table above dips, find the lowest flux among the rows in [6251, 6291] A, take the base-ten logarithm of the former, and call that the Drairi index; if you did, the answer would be 2.13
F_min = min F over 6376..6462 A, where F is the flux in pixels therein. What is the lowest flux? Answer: 139.8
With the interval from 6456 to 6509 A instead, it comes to 161.2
